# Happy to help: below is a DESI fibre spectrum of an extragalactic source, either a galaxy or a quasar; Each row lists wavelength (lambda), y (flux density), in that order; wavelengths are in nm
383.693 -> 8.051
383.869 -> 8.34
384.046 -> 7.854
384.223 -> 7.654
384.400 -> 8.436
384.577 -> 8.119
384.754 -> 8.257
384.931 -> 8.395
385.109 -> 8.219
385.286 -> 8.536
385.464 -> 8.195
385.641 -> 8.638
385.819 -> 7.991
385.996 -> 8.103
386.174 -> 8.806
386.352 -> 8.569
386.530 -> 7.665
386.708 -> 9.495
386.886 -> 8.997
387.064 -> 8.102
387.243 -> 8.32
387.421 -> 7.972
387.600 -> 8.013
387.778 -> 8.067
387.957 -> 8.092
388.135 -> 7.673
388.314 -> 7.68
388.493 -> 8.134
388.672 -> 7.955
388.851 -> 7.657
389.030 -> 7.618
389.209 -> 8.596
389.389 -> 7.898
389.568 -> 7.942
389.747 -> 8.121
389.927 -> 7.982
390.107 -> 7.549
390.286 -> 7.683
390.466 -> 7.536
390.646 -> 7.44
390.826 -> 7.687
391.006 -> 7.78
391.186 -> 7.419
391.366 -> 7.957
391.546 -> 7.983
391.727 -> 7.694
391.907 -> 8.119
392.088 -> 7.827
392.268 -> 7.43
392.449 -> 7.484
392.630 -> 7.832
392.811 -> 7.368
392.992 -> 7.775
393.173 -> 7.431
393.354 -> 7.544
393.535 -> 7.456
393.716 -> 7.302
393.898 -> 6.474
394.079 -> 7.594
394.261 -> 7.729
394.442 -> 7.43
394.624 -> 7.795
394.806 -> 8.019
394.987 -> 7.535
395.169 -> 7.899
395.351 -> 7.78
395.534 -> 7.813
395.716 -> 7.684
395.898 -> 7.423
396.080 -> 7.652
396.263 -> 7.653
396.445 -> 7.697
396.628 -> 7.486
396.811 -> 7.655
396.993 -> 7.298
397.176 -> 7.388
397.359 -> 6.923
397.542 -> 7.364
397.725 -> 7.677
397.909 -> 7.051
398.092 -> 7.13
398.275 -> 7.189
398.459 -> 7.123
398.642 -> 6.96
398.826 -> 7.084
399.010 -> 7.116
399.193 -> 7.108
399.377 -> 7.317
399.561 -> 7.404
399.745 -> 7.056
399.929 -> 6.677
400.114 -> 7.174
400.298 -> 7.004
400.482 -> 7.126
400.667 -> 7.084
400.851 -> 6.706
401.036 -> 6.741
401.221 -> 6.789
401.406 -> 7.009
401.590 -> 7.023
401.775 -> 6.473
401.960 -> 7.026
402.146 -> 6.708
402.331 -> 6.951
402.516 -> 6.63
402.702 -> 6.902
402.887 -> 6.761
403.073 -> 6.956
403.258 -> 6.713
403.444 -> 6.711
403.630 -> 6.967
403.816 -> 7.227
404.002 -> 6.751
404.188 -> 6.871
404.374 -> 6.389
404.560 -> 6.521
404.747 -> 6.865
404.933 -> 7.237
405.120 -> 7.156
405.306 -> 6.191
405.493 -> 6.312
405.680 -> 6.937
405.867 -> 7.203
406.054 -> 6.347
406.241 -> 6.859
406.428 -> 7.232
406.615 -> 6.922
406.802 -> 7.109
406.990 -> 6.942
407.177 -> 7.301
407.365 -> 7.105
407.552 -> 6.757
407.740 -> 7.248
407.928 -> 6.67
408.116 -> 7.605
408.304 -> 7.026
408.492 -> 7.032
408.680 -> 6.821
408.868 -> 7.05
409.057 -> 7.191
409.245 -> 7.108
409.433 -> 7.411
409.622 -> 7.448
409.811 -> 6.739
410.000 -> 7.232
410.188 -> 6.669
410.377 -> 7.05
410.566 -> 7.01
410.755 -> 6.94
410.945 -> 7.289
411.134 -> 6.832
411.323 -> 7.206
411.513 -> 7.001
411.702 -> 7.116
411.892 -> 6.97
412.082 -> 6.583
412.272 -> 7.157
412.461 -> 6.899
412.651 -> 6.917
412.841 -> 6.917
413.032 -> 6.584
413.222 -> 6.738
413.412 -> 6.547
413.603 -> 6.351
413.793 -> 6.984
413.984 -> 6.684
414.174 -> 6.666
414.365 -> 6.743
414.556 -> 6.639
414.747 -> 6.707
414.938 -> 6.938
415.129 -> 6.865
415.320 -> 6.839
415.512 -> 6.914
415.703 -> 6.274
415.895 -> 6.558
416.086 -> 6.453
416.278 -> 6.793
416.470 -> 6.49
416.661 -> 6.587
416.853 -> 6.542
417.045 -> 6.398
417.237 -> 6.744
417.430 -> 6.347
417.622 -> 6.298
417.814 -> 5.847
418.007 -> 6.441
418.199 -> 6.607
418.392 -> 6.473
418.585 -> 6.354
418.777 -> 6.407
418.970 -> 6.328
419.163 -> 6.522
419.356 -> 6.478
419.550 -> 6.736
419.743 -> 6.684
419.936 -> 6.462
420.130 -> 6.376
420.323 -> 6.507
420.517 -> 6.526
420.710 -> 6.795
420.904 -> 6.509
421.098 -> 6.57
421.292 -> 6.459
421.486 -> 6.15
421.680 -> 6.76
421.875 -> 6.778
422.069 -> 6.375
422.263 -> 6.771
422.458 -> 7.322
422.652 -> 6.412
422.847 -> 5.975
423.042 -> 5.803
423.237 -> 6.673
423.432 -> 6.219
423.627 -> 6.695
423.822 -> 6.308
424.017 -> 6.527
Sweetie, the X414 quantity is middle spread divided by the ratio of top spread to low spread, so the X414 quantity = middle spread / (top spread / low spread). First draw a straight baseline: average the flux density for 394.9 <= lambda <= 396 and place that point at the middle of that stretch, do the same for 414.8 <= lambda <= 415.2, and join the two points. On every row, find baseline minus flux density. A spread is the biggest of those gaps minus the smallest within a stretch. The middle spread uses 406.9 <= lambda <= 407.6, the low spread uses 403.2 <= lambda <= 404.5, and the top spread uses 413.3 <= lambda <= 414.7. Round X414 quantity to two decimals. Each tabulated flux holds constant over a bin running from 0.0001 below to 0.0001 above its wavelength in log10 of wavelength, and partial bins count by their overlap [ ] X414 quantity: 0.67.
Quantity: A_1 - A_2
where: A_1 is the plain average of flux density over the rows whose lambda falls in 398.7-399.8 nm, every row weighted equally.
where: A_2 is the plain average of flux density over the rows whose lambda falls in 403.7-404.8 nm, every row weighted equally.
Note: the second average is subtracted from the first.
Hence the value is 0.41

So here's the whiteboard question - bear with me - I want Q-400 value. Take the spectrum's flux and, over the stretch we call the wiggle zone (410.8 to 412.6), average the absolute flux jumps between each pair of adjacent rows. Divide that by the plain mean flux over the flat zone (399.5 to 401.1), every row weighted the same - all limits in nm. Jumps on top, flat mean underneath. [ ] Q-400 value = 0.045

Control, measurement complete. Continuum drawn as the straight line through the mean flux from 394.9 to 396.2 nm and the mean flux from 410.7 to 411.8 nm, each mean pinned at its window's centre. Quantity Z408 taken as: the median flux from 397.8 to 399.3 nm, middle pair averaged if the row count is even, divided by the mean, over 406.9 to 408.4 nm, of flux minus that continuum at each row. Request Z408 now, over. -57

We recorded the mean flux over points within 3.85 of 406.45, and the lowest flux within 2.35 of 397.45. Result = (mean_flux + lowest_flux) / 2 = 6.93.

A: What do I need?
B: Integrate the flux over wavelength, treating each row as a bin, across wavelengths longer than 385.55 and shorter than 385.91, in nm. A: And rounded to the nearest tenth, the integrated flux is 3.0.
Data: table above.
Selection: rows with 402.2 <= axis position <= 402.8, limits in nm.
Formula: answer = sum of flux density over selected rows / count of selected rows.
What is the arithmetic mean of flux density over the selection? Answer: 6.8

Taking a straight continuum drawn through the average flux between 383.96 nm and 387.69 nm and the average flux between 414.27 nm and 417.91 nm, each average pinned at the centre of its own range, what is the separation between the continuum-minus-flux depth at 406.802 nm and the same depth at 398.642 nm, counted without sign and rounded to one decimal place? 0.6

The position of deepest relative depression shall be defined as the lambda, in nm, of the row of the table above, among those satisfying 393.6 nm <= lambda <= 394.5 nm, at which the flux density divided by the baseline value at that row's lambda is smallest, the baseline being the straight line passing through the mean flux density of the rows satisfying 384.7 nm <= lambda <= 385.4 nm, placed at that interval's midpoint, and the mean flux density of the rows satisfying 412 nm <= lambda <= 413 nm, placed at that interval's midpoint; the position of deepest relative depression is 393.898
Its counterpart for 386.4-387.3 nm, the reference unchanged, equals 386.530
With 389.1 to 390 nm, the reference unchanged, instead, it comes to 389.389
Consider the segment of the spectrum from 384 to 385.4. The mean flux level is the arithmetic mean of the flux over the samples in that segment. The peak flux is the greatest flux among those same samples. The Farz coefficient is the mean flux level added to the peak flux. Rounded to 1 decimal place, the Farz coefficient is 16.7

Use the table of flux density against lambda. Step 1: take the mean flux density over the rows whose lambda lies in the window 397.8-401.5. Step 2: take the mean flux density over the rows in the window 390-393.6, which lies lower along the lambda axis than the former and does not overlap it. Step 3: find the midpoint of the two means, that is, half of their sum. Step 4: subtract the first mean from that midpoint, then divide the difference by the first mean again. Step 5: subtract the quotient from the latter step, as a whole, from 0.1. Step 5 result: 0.057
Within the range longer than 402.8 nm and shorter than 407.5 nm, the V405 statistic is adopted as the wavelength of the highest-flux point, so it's 407.177 nm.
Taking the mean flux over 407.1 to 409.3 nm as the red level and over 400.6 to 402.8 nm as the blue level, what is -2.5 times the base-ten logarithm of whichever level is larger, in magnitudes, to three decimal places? -2.124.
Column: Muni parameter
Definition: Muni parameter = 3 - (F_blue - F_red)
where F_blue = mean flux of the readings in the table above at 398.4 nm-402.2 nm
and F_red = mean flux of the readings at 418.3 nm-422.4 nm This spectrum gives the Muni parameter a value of 2.5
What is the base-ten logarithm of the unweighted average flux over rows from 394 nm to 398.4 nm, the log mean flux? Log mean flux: 0.877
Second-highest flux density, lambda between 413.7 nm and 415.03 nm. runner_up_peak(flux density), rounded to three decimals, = 6.938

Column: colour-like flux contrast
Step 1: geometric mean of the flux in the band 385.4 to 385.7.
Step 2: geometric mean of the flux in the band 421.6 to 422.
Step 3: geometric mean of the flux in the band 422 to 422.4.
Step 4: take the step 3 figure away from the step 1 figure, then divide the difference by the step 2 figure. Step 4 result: 0.27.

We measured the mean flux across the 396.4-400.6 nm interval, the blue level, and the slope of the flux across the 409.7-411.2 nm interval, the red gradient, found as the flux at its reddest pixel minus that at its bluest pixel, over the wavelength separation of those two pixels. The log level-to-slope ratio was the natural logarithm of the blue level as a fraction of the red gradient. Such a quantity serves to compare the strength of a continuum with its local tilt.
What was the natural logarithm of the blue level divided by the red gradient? 4.6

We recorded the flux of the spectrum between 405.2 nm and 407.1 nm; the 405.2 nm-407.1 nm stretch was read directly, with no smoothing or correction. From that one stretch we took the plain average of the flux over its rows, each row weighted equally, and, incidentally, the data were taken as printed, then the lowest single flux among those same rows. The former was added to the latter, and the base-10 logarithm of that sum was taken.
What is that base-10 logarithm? 1.11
